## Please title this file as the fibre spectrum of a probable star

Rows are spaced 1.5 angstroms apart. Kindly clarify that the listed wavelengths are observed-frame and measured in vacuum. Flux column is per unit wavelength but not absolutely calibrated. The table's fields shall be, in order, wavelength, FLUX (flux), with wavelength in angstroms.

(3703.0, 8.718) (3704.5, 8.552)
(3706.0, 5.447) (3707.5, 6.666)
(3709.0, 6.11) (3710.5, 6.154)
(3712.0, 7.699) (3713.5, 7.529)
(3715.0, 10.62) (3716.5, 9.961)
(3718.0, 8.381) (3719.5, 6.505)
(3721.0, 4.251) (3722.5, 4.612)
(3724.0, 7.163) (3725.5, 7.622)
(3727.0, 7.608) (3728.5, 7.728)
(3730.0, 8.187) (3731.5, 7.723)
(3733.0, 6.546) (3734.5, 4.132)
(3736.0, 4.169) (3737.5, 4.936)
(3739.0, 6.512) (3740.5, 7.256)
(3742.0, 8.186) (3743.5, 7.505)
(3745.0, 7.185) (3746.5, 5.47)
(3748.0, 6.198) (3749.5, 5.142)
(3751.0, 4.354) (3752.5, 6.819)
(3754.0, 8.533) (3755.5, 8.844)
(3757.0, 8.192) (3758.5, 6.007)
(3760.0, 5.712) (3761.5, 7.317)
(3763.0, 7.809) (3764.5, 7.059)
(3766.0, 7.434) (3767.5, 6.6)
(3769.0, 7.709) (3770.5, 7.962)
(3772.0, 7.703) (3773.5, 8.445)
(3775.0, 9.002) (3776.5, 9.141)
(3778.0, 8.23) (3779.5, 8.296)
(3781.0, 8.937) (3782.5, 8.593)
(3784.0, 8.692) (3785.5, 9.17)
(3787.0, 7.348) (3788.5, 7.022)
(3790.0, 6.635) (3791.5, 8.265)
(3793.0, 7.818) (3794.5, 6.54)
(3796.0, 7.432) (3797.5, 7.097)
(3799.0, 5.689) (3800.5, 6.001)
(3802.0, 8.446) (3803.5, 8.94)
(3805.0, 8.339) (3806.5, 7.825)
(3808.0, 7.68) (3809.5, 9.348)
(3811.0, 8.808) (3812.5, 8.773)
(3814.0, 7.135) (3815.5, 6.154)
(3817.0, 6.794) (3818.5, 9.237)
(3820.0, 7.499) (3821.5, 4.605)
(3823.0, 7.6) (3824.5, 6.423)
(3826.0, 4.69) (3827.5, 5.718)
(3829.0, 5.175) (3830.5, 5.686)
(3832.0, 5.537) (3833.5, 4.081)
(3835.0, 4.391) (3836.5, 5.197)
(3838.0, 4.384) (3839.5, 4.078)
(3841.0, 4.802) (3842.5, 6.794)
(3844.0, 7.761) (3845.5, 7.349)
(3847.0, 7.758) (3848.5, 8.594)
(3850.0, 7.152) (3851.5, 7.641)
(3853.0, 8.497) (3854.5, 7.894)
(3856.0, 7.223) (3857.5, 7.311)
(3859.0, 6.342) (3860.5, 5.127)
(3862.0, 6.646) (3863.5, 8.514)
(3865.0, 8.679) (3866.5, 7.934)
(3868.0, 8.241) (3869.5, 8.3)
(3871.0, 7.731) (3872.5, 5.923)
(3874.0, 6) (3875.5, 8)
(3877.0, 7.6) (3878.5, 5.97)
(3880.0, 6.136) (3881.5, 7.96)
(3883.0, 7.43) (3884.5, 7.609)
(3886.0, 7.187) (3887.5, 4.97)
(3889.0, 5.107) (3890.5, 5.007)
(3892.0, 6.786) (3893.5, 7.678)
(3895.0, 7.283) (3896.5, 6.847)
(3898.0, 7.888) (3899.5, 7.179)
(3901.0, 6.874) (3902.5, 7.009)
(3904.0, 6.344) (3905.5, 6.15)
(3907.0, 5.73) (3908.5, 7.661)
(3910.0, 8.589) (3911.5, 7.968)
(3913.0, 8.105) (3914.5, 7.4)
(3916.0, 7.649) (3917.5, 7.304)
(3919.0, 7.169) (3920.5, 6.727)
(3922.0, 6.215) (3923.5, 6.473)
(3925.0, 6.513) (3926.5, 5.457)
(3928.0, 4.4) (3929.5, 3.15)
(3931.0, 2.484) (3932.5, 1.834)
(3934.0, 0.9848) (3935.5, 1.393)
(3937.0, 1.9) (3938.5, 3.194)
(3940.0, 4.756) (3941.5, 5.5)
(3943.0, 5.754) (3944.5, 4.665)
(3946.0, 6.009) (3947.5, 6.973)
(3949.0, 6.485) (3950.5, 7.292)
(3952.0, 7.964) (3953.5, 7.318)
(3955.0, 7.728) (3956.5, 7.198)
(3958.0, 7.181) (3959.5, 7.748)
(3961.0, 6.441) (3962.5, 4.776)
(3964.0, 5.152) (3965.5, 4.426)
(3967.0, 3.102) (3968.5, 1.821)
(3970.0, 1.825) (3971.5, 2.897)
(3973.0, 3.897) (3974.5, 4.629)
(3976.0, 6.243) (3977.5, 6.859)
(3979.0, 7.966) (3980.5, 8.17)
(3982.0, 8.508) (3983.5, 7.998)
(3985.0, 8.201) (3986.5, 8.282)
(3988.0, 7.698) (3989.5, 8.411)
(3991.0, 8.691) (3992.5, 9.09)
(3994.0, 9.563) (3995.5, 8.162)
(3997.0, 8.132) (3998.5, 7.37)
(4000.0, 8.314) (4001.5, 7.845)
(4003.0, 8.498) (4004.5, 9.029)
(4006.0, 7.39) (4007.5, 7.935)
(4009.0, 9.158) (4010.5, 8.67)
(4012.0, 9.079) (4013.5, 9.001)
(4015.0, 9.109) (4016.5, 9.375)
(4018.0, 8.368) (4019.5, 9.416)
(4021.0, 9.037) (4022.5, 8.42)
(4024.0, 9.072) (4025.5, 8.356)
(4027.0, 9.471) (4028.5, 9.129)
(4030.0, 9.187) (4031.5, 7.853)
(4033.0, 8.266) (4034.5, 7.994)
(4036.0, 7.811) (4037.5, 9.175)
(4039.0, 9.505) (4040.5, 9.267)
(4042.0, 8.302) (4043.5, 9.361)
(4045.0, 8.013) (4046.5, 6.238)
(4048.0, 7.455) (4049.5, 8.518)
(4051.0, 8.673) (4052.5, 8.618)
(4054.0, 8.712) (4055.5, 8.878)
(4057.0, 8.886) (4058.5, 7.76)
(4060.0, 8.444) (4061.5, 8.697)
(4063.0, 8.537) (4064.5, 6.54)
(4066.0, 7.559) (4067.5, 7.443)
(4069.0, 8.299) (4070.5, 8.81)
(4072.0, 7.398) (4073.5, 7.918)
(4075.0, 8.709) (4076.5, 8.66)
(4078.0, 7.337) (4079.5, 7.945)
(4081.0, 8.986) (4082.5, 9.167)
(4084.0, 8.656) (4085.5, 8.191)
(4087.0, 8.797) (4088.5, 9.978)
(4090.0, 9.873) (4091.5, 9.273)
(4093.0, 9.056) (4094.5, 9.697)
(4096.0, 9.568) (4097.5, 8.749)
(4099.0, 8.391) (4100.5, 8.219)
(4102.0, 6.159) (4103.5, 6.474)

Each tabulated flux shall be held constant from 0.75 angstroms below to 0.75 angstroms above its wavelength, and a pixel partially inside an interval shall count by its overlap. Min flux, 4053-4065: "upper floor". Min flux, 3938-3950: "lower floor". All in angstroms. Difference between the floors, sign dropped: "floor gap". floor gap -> 3.3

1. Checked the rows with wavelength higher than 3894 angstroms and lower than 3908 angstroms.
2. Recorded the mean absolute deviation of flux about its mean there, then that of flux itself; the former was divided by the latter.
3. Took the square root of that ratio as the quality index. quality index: 0.27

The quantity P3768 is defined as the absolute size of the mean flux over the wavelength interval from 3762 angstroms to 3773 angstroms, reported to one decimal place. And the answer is 7.5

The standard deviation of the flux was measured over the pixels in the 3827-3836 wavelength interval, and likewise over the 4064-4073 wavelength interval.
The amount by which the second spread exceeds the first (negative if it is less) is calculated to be 0.1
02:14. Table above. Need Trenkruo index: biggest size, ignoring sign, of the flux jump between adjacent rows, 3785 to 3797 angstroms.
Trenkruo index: 1.8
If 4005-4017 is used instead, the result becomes 1.2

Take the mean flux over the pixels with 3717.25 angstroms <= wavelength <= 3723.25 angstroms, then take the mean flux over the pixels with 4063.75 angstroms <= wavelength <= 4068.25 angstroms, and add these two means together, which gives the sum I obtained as 13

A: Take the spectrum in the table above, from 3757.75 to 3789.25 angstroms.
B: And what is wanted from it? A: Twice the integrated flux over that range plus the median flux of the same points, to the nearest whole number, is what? 500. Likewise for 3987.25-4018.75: 545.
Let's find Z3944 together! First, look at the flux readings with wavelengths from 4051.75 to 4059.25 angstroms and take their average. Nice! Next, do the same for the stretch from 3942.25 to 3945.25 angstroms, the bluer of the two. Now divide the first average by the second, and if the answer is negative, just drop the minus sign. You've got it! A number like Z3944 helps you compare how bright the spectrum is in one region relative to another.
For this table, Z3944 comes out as 1.65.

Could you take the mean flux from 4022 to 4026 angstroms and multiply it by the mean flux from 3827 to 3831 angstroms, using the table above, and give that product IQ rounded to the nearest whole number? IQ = 48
